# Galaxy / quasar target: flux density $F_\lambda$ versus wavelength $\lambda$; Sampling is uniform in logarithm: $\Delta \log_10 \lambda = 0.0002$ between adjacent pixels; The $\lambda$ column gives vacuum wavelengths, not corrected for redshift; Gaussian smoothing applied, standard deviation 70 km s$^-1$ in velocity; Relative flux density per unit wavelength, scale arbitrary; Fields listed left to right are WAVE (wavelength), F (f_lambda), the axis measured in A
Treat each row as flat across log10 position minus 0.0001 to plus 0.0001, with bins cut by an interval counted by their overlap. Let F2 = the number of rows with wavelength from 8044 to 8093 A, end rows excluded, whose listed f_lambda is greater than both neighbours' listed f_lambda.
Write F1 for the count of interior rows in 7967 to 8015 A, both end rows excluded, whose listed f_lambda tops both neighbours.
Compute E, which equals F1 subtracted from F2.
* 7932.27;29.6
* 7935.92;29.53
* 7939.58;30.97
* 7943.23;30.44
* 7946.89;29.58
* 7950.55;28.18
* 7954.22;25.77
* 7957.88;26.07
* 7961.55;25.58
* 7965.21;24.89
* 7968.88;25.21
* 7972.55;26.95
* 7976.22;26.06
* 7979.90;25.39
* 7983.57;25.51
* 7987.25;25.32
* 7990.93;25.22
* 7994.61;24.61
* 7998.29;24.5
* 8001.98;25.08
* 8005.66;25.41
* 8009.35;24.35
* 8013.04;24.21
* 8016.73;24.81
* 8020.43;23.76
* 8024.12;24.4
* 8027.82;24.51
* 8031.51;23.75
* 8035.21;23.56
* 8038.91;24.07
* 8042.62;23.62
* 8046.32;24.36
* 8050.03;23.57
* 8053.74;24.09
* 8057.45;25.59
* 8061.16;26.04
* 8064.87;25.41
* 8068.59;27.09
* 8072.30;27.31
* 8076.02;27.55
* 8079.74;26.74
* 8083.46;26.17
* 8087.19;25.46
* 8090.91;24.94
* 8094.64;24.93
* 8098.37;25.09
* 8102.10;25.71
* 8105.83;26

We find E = -1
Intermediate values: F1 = 3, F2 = 2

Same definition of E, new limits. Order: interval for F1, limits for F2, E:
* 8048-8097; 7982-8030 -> 0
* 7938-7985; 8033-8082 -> 2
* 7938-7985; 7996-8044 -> 2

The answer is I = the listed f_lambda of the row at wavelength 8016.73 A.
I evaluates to 24.81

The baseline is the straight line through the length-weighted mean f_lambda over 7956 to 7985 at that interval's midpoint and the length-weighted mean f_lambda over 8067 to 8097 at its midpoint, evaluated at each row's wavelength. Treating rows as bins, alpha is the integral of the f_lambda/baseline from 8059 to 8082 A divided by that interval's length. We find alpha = 1.02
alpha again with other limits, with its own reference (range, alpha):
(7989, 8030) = 0.95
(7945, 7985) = 1.02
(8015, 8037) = 0.93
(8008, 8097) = 0.96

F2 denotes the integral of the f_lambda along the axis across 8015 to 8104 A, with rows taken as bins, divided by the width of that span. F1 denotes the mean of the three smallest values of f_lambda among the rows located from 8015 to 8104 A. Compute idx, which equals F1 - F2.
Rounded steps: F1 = 23.6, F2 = 25.1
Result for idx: -1.52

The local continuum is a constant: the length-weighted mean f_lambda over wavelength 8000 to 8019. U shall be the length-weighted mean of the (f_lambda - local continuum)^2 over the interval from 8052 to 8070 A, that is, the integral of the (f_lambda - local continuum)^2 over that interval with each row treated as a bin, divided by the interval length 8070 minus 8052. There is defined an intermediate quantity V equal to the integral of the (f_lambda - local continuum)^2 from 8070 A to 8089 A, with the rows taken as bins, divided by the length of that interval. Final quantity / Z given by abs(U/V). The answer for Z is 0.4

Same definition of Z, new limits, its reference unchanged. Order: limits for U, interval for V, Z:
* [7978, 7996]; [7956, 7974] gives 0.2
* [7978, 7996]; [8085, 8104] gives 0.9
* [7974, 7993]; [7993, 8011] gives 4.7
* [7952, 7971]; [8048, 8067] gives 1.1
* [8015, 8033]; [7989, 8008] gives 2.3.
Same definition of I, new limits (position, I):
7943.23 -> 30.44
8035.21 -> 23.56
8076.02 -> 27.55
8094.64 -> 24.93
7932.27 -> 29.6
